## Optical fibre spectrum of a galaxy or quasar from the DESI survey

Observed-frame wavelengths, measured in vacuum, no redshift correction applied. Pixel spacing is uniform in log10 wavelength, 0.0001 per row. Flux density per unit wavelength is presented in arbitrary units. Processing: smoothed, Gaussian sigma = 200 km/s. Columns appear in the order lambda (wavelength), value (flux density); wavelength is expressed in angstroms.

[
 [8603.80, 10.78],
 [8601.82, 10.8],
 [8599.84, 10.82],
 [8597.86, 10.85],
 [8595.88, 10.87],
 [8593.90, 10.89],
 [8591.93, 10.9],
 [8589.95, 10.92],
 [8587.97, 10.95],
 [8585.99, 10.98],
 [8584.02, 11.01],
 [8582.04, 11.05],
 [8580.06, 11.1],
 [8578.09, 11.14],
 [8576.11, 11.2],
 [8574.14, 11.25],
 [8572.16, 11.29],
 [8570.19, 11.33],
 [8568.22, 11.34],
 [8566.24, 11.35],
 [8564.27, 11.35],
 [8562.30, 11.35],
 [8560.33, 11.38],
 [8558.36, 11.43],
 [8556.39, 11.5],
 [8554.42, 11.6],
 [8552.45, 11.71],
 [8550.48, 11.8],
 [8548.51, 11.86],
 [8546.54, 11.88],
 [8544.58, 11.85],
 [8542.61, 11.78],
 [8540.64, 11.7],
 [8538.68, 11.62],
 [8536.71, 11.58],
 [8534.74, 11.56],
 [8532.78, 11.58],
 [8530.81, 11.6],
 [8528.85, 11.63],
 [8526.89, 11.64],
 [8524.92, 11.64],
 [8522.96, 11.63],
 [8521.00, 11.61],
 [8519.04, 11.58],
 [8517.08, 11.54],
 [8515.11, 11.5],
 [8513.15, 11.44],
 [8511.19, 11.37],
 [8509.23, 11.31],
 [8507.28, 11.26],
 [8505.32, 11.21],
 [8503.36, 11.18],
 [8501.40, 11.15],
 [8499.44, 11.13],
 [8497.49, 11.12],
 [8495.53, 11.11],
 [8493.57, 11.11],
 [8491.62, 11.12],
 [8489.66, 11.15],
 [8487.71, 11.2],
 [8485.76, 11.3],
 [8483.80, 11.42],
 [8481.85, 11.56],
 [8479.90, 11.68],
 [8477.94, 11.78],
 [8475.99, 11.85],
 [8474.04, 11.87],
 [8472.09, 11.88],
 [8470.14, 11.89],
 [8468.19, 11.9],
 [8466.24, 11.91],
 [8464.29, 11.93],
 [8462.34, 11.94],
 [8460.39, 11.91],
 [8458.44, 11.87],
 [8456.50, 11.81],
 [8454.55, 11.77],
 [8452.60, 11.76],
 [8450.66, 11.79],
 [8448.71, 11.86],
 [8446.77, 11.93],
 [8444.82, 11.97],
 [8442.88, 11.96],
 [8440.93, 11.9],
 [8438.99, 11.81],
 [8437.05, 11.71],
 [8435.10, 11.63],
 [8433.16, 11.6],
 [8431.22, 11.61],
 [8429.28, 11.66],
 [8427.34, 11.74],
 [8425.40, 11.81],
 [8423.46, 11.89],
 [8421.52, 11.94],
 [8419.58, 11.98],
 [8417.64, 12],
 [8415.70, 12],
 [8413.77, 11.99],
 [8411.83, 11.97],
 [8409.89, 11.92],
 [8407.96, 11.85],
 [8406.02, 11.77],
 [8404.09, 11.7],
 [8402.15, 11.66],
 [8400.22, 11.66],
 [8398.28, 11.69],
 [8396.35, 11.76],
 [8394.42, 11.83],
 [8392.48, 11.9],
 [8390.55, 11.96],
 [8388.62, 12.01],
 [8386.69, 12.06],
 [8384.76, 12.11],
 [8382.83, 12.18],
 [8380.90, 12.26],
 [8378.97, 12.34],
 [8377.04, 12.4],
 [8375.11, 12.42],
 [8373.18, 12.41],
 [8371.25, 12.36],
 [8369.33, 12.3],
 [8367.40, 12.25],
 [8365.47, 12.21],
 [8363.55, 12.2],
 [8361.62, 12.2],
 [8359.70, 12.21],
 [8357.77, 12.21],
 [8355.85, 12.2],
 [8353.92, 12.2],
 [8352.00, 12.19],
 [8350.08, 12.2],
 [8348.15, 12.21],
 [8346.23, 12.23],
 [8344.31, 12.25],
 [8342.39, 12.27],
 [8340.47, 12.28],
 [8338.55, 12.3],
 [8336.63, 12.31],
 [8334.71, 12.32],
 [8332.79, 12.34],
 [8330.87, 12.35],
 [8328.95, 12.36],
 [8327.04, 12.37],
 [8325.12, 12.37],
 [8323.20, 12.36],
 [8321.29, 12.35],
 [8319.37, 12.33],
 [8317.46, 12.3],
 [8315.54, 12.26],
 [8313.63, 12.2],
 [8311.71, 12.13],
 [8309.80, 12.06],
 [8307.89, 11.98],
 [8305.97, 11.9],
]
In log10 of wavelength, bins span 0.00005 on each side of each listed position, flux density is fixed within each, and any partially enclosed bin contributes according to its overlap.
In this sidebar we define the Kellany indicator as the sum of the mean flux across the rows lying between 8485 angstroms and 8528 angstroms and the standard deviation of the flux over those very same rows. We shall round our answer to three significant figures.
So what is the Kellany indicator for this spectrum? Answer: 11.5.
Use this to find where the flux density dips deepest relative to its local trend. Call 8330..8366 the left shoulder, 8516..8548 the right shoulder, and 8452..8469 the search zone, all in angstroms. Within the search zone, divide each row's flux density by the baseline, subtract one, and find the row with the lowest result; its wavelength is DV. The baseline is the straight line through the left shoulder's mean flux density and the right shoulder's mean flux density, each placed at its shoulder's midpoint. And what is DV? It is 8452.60 angstroms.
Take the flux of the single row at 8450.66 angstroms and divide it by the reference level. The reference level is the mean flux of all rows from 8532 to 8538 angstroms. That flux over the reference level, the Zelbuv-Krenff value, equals 1.019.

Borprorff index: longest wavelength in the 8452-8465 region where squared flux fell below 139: 8454.55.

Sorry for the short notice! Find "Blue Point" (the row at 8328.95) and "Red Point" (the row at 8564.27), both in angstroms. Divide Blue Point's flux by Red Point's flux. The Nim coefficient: 1.089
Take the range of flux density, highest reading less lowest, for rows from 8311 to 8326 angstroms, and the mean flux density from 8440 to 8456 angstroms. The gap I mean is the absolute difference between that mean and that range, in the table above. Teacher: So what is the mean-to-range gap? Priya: 11.6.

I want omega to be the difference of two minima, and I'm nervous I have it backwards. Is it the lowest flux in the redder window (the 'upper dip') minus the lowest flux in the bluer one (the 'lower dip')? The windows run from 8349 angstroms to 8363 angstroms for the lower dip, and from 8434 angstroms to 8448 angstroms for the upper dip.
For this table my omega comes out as -0.560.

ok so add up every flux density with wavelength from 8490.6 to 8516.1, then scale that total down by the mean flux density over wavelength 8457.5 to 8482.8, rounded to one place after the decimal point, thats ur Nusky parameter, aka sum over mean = 12.3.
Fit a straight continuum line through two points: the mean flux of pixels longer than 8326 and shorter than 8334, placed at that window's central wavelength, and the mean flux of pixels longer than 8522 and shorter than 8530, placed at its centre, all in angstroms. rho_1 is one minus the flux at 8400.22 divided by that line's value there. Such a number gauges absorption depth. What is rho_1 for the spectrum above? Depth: 0.036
